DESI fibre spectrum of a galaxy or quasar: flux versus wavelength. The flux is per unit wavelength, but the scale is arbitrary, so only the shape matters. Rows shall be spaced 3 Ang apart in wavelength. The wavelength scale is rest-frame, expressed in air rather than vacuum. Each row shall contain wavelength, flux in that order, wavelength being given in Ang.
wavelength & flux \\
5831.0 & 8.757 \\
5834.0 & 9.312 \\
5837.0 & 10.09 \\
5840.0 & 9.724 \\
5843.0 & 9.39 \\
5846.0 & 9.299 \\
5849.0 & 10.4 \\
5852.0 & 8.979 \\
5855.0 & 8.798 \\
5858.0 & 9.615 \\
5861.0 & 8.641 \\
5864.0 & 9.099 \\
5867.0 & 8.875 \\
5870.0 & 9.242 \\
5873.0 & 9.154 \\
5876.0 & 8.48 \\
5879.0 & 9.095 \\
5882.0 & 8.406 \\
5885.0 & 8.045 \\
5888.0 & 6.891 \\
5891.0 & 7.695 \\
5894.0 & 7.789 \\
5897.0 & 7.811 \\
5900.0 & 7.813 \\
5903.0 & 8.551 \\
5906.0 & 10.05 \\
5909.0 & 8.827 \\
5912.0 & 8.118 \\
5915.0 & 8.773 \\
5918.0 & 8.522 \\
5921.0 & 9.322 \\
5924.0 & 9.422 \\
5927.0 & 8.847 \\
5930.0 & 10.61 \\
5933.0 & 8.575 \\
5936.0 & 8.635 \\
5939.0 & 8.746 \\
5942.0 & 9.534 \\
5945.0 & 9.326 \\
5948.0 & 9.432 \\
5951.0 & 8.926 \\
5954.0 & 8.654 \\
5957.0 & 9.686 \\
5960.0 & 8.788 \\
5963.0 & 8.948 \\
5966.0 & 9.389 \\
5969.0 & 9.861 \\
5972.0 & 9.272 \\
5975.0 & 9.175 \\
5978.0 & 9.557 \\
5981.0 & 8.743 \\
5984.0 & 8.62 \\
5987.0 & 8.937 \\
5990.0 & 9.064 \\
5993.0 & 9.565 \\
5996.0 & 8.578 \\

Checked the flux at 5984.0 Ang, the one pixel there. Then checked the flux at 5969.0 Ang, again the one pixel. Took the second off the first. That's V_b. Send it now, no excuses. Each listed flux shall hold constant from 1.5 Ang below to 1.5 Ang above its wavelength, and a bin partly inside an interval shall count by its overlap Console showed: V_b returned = -1.2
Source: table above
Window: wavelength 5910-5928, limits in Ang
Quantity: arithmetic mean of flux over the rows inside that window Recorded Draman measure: 8.83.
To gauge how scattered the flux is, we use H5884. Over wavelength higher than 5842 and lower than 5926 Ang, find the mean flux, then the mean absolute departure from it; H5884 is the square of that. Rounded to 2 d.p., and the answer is 0.35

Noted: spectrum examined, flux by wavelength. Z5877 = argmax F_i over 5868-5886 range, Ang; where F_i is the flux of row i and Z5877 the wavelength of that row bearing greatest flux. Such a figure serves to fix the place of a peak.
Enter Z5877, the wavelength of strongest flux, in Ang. 5870.0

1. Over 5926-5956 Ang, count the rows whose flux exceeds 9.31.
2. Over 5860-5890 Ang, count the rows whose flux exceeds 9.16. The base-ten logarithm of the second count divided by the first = -0.6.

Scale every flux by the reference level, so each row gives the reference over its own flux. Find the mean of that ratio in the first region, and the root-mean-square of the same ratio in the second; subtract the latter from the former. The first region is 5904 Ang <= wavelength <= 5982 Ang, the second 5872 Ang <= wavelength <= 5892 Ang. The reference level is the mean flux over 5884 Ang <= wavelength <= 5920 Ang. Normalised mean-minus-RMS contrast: -0.11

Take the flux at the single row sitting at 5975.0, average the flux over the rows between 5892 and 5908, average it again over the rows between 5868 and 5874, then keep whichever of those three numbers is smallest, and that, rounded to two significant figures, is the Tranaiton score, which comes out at 8.4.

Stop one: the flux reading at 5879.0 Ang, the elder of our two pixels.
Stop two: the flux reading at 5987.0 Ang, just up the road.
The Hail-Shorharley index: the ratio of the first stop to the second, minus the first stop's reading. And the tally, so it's -8.08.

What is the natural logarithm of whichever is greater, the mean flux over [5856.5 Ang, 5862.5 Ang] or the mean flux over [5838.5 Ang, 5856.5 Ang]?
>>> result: 2.24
